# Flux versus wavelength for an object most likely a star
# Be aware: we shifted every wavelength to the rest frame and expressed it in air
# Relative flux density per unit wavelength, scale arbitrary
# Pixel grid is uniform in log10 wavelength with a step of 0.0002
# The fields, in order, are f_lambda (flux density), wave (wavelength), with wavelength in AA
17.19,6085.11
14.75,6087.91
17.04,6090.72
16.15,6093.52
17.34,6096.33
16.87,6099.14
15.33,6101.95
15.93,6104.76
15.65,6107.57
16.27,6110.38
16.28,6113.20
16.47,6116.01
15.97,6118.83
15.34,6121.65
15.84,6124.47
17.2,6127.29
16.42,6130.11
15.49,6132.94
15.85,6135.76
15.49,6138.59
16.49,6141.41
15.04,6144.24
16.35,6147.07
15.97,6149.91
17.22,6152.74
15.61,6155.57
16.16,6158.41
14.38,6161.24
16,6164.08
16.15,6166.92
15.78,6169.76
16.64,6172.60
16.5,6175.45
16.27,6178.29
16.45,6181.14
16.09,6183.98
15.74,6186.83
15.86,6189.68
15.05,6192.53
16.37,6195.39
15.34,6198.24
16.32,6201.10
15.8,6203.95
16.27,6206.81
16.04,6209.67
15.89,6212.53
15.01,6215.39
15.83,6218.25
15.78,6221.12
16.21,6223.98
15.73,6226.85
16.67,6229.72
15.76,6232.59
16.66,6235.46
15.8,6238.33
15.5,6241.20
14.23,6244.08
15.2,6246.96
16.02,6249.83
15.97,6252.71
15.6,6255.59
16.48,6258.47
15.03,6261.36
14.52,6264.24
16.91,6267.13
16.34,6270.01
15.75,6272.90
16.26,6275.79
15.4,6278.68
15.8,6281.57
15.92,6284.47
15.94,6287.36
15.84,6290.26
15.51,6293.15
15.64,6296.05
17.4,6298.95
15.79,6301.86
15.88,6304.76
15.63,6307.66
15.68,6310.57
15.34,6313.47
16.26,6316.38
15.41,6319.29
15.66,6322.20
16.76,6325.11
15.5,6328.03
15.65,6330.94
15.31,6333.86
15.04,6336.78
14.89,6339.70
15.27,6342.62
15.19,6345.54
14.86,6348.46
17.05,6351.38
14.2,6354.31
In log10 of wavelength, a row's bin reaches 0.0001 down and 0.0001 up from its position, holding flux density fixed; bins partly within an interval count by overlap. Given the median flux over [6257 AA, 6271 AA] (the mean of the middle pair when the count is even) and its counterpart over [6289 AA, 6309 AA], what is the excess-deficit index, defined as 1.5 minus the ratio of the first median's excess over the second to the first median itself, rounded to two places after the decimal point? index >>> 1.47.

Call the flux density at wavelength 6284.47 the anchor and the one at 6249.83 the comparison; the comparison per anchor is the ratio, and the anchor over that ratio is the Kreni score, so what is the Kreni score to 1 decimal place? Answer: 15.8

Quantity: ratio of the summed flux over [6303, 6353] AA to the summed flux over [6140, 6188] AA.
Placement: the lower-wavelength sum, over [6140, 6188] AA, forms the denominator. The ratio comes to 0.97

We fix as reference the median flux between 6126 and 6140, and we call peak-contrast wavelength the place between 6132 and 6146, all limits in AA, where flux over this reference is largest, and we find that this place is 6141.41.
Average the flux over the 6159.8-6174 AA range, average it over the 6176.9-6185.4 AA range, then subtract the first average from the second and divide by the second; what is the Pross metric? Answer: 0.03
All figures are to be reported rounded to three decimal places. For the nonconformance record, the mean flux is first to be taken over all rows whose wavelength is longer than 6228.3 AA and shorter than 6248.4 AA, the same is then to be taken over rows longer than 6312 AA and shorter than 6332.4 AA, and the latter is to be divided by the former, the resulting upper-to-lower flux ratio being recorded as 1.007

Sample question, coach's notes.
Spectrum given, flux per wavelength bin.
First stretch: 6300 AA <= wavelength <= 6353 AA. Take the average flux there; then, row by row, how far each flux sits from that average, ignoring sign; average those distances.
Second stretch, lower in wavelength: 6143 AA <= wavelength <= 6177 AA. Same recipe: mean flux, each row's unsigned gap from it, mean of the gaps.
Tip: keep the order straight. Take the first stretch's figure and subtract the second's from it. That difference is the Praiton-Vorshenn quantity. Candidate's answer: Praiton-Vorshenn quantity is -0.10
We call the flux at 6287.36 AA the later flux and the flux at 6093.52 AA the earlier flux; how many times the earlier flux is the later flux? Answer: 0.99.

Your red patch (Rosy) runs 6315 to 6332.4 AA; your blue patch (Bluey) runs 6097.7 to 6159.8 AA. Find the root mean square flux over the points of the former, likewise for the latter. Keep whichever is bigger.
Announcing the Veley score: 16.07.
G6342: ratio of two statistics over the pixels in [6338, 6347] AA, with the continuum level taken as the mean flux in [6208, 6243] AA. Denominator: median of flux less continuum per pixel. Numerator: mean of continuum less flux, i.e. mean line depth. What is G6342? -1.1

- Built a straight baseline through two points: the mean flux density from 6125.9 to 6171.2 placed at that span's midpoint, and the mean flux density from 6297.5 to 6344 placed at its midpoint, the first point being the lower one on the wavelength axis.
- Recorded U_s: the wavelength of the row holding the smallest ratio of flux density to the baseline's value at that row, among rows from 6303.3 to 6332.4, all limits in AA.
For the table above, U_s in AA 6313.47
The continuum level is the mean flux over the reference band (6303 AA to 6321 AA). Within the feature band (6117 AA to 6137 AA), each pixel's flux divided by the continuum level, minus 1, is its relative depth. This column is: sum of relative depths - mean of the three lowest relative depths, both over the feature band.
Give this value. 0.15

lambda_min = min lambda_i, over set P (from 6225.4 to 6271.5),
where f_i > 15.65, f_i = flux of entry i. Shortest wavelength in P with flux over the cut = 6226.85 AA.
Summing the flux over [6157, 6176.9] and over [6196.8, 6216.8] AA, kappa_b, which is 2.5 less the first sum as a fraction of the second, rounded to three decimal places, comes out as 1.492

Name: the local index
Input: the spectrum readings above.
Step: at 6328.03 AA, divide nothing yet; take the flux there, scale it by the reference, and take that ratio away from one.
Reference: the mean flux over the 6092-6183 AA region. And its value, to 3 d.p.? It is 0.037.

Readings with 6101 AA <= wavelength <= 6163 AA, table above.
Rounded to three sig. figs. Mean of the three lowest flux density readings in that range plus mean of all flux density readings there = 30.9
